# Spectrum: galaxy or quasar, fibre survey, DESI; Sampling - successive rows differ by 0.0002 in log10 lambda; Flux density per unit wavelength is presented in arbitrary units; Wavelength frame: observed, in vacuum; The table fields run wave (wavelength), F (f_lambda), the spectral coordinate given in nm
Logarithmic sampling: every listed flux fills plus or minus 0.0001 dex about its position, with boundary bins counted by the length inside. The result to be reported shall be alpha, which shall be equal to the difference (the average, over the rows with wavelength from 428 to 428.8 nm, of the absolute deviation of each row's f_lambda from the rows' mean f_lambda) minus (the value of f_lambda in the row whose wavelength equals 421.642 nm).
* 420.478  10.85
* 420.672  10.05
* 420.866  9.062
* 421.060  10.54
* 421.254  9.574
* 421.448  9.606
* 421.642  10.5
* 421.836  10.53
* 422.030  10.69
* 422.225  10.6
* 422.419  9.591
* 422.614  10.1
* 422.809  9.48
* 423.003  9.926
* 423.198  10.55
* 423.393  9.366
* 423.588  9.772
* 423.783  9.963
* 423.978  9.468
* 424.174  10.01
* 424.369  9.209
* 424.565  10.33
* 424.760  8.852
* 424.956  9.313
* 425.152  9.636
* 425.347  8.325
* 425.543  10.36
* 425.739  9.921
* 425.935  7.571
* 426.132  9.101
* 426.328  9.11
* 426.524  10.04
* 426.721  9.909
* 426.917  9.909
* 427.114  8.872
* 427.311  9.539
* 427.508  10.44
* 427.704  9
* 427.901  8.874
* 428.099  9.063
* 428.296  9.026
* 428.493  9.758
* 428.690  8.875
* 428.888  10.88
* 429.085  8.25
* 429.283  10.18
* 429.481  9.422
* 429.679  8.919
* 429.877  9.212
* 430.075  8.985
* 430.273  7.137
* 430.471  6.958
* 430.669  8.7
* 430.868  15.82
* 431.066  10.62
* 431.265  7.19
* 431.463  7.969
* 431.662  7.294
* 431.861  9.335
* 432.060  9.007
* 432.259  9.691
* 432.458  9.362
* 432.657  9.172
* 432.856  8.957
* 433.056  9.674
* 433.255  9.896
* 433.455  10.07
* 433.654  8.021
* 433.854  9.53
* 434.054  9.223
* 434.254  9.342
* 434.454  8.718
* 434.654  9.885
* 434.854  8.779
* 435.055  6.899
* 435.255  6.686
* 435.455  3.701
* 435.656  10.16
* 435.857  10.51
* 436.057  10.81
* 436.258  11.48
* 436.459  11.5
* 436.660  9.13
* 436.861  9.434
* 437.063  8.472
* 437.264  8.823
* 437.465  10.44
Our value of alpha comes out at -10.2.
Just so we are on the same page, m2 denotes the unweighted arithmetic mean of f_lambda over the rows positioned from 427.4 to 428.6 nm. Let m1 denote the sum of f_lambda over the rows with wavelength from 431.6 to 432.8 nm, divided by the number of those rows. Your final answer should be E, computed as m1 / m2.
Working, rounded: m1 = 9.0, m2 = 9.36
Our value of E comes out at 0.96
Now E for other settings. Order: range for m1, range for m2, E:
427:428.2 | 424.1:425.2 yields 0.97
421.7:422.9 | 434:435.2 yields 1.15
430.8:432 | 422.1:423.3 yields 0.97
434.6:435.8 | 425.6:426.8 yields 0.83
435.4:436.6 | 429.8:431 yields 1.02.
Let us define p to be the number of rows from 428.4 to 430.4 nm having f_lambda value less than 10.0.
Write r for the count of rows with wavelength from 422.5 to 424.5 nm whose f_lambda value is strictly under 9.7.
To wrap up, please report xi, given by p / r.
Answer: 2.0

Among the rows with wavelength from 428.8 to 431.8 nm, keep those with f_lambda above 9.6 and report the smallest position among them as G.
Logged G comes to 428.888 nm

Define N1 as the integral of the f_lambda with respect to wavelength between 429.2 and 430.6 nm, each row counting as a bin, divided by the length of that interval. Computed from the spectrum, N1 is 8.7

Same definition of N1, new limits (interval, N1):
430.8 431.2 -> 12.5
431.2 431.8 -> 7.6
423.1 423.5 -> 9.9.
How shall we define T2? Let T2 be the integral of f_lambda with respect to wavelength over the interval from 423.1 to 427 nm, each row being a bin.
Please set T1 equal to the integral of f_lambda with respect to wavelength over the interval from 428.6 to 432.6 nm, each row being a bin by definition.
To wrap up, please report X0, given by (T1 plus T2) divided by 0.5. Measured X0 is 147.9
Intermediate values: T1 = 36.8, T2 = 37.2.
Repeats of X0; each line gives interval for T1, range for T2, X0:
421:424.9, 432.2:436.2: 149.2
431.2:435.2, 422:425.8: 145.3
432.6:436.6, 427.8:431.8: 146.5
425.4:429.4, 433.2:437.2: 148.2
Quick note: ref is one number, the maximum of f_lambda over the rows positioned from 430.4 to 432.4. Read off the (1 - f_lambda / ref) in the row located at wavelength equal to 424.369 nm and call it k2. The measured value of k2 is 0.42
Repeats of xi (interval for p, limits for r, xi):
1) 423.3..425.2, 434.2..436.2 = 1.3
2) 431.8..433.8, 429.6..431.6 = 1.1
